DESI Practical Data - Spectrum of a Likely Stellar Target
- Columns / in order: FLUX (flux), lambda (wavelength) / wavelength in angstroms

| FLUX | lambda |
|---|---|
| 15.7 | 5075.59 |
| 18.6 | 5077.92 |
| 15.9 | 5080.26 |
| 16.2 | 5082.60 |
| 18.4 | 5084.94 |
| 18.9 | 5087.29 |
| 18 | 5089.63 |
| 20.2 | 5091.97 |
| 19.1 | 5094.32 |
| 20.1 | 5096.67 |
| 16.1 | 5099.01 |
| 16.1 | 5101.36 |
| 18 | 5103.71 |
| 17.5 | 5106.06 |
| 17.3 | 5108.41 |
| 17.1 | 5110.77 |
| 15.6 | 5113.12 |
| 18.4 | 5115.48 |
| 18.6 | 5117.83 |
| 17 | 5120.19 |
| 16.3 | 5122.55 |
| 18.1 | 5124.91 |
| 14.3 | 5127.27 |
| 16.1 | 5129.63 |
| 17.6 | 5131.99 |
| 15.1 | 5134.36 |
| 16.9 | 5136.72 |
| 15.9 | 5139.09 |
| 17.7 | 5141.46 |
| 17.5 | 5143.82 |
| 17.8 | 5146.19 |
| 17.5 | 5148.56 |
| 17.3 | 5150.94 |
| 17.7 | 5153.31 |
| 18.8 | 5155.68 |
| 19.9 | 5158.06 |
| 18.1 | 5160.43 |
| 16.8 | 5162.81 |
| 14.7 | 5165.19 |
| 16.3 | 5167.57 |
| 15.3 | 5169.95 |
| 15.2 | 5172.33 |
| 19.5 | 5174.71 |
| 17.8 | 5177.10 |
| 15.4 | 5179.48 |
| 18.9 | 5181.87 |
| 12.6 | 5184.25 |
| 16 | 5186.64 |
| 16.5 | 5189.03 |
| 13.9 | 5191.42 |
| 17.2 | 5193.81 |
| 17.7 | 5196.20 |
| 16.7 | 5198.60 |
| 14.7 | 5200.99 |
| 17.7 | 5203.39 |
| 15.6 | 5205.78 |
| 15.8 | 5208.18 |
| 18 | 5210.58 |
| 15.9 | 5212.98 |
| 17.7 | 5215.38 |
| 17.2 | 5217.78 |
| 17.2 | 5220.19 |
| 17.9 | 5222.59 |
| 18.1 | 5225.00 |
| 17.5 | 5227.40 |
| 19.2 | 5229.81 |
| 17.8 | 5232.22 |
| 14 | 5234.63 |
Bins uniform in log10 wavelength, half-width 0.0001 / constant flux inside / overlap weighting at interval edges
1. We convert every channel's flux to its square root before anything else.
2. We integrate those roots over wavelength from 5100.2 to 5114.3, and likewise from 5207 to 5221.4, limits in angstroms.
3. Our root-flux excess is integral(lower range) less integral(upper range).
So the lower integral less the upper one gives -1.3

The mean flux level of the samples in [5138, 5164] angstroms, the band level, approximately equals 17.73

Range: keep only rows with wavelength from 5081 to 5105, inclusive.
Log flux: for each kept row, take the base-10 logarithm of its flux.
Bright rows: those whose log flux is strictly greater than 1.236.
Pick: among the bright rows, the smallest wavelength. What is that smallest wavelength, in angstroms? 5084.94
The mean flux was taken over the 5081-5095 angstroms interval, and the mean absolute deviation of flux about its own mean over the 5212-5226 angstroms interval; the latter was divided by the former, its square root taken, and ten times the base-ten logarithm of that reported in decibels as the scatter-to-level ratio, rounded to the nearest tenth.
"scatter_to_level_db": -7.6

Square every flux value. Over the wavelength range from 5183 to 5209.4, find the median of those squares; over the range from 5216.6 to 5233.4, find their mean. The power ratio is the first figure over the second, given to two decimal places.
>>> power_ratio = 0.80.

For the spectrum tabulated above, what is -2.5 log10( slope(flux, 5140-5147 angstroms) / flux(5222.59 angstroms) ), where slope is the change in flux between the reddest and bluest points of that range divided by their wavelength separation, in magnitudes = 7.3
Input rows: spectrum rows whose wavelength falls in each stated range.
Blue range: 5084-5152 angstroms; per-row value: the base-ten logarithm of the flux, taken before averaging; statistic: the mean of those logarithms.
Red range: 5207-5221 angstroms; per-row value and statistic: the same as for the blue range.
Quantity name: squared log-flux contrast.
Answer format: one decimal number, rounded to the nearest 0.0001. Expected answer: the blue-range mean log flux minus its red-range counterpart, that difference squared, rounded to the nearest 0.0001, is 0.0001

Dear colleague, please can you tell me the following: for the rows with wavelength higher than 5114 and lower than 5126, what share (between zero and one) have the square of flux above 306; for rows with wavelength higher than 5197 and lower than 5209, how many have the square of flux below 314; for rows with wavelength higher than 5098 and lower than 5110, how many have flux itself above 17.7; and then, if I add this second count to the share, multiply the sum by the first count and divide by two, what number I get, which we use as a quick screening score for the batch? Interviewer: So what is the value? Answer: 4.0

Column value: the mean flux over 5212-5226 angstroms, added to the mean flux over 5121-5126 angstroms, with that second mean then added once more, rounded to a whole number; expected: 52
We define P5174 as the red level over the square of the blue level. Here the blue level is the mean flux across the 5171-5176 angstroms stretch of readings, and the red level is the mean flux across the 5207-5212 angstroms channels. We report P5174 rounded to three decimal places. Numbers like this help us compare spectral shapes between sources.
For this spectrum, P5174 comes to 0.056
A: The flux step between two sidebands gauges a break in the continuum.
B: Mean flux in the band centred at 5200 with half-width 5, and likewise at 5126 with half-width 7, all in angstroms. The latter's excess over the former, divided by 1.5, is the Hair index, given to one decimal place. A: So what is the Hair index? -0.1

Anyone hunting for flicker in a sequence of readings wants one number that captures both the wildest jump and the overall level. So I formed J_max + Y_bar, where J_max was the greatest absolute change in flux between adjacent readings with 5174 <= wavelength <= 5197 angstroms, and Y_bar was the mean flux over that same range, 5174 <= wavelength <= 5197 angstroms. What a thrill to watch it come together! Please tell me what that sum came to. 22.8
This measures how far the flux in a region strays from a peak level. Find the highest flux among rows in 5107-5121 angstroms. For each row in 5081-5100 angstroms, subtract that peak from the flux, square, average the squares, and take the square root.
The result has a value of 1.48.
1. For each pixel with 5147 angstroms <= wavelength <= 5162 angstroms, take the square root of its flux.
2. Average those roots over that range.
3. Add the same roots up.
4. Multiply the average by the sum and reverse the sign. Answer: -109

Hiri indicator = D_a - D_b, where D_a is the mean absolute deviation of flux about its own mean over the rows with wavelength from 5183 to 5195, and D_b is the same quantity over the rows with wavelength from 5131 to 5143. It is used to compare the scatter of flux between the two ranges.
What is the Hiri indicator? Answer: 0.7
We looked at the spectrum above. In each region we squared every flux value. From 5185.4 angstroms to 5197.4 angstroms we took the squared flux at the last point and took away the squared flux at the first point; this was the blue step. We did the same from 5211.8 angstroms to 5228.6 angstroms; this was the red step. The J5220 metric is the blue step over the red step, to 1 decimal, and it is 1.1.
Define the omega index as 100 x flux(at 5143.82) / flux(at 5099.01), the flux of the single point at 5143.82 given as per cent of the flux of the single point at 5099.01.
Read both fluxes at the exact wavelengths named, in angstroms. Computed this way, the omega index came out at 109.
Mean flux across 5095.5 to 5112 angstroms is 17.5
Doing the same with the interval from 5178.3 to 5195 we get 15.8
